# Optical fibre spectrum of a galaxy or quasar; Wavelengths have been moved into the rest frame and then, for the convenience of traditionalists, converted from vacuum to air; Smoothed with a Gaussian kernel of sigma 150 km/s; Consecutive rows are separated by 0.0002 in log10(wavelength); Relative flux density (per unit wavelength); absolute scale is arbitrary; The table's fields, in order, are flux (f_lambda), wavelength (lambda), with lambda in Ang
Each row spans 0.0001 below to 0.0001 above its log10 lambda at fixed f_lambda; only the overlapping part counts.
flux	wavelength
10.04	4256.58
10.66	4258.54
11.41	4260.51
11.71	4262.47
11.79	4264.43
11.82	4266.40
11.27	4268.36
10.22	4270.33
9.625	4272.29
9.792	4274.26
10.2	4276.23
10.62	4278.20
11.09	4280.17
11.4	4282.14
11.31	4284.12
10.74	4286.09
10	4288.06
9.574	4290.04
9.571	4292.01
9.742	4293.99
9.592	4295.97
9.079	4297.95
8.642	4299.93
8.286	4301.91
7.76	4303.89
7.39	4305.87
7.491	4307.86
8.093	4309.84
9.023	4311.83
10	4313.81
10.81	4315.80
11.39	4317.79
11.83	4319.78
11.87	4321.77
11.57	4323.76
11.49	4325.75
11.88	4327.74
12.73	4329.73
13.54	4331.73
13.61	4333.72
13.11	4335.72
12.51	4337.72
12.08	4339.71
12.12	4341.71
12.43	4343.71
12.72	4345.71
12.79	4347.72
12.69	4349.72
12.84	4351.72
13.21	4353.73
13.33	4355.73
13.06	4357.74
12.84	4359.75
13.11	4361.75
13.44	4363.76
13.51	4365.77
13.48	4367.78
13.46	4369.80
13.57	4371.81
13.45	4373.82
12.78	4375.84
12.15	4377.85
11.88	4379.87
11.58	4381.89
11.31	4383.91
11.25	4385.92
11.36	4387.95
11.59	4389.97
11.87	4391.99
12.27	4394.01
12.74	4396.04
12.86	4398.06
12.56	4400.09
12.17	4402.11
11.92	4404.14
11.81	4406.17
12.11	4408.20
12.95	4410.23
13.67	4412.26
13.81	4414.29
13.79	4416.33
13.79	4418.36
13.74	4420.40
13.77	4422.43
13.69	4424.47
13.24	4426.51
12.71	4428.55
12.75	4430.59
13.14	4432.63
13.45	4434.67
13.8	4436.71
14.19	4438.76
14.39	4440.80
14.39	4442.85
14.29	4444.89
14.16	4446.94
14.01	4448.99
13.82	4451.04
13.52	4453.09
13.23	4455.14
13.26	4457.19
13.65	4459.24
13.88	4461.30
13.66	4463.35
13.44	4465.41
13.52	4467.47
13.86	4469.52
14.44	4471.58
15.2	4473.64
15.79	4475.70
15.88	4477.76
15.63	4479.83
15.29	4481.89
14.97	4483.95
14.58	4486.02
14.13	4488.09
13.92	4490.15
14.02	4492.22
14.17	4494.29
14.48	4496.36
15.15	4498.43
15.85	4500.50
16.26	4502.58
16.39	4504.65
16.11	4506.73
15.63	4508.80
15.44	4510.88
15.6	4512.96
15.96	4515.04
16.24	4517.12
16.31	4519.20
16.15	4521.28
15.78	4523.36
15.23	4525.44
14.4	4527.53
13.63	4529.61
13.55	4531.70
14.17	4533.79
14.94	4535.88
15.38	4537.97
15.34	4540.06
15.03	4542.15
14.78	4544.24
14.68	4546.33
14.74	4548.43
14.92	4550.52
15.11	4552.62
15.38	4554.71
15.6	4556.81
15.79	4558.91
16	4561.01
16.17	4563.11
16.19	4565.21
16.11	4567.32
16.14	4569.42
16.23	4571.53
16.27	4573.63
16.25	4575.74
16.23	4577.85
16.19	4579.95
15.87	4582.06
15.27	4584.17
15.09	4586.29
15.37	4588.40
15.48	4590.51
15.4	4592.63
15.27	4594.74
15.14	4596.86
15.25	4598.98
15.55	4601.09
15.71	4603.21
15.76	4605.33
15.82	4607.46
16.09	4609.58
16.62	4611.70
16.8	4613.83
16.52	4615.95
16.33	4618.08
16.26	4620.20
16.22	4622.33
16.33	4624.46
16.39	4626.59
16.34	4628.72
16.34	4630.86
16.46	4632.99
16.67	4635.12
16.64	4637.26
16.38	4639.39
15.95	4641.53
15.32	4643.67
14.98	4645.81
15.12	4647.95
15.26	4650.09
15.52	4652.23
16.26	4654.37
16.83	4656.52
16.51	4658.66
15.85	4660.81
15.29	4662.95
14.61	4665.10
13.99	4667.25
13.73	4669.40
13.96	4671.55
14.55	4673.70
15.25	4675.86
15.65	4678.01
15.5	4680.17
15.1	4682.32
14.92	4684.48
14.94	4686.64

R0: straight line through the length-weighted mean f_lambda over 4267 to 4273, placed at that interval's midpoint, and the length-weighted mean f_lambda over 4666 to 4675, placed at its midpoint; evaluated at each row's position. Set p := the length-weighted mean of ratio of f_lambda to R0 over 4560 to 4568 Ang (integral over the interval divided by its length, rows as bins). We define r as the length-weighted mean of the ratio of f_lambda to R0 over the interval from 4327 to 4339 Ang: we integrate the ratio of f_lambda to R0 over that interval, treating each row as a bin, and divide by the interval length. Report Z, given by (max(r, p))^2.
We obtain 1.50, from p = 1.23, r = 1.17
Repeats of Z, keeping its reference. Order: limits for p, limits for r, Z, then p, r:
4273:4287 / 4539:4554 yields 1.33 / 1.01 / 1.15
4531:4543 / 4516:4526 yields 1.57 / 1.14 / 1.25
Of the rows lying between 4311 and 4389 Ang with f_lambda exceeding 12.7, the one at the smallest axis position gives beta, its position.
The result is 4329.73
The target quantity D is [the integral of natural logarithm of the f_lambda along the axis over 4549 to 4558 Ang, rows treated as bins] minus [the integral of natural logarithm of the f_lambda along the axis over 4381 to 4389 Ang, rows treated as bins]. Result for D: 5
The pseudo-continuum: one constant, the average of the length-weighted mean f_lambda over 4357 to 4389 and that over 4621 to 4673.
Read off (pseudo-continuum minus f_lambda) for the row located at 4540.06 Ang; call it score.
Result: -1.2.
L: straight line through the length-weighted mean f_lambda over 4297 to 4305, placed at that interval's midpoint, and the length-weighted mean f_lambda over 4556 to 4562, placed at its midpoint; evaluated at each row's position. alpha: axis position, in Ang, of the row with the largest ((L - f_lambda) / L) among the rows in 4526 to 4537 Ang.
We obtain 4531.70 Ang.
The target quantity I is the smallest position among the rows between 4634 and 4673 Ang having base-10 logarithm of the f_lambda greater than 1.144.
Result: 4635.12 Ang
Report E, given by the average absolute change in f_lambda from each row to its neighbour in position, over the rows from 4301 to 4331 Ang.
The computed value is 0.500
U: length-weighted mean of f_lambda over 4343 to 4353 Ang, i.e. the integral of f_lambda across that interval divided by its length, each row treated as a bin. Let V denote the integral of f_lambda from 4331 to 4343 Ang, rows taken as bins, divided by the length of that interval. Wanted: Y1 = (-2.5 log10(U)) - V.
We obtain -15.6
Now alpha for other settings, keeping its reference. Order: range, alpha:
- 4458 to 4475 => 4465.41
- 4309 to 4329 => 4309.84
